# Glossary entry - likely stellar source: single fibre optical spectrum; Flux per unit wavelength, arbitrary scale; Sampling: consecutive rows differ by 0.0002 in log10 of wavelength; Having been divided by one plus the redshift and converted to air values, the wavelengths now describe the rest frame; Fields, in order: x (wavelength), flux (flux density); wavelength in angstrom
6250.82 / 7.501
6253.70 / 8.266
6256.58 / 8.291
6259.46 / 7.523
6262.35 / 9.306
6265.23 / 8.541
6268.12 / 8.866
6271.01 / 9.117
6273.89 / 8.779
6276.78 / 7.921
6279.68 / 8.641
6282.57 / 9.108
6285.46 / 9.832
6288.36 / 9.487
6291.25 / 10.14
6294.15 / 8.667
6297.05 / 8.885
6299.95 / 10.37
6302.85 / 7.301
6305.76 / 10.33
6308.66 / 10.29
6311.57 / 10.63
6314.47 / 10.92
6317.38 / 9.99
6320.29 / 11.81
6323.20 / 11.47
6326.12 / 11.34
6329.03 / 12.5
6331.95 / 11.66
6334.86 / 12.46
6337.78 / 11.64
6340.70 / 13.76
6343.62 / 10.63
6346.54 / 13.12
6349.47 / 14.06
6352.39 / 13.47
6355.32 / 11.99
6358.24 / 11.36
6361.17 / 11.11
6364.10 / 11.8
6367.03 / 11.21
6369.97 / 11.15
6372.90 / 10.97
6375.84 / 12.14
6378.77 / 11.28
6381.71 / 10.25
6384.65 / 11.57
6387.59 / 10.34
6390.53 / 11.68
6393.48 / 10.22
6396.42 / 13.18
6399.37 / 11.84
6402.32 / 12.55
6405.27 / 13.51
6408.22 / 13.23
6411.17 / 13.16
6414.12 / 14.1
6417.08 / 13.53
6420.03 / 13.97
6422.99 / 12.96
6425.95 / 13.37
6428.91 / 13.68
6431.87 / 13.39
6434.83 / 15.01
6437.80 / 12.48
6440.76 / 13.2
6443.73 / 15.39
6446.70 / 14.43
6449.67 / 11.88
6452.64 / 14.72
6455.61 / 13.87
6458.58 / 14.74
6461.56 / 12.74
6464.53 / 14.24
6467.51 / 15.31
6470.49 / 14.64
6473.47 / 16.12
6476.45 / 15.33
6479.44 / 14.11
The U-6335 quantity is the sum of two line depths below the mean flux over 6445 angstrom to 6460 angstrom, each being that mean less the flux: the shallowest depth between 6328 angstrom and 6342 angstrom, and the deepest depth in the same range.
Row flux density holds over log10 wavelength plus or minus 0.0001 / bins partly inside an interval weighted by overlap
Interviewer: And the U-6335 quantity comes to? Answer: 2.5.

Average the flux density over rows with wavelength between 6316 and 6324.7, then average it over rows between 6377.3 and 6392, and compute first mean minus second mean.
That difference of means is 0.1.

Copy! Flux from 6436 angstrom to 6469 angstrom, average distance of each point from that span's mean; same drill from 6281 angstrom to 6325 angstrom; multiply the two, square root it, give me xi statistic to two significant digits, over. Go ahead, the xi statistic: 0.91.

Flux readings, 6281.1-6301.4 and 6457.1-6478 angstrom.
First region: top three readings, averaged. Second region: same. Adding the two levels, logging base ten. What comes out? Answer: 1.41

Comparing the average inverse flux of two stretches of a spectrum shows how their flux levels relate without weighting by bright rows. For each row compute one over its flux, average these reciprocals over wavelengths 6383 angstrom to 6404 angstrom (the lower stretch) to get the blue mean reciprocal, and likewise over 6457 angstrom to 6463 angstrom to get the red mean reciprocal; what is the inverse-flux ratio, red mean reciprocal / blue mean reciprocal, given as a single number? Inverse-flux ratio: 0.844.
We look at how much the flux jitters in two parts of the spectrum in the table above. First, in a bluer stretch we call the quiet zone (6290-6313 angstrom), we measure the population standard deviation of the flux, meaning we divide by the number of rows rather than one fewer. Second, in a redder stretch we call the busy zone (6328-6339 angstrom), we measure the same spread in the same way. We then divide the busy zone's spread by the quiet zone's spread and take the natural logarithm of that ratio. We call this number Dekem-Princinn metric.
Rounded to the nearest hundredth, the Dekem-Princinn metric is -0.97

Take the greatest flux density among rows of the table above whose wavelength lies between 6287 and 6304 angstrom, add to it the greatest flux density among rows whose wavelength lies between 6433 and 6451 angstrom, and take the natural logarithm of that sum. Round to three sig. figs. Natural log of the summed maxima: 3.25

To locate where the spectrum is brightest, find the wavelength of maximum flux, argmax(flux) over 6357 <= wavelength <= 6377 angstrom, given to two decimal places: 6375.84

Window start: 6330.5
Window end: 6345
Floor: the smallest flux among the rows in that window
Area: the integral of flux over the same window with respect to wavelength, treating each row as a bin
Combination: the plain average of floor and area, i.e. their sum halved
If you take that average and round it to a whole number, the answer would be 93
